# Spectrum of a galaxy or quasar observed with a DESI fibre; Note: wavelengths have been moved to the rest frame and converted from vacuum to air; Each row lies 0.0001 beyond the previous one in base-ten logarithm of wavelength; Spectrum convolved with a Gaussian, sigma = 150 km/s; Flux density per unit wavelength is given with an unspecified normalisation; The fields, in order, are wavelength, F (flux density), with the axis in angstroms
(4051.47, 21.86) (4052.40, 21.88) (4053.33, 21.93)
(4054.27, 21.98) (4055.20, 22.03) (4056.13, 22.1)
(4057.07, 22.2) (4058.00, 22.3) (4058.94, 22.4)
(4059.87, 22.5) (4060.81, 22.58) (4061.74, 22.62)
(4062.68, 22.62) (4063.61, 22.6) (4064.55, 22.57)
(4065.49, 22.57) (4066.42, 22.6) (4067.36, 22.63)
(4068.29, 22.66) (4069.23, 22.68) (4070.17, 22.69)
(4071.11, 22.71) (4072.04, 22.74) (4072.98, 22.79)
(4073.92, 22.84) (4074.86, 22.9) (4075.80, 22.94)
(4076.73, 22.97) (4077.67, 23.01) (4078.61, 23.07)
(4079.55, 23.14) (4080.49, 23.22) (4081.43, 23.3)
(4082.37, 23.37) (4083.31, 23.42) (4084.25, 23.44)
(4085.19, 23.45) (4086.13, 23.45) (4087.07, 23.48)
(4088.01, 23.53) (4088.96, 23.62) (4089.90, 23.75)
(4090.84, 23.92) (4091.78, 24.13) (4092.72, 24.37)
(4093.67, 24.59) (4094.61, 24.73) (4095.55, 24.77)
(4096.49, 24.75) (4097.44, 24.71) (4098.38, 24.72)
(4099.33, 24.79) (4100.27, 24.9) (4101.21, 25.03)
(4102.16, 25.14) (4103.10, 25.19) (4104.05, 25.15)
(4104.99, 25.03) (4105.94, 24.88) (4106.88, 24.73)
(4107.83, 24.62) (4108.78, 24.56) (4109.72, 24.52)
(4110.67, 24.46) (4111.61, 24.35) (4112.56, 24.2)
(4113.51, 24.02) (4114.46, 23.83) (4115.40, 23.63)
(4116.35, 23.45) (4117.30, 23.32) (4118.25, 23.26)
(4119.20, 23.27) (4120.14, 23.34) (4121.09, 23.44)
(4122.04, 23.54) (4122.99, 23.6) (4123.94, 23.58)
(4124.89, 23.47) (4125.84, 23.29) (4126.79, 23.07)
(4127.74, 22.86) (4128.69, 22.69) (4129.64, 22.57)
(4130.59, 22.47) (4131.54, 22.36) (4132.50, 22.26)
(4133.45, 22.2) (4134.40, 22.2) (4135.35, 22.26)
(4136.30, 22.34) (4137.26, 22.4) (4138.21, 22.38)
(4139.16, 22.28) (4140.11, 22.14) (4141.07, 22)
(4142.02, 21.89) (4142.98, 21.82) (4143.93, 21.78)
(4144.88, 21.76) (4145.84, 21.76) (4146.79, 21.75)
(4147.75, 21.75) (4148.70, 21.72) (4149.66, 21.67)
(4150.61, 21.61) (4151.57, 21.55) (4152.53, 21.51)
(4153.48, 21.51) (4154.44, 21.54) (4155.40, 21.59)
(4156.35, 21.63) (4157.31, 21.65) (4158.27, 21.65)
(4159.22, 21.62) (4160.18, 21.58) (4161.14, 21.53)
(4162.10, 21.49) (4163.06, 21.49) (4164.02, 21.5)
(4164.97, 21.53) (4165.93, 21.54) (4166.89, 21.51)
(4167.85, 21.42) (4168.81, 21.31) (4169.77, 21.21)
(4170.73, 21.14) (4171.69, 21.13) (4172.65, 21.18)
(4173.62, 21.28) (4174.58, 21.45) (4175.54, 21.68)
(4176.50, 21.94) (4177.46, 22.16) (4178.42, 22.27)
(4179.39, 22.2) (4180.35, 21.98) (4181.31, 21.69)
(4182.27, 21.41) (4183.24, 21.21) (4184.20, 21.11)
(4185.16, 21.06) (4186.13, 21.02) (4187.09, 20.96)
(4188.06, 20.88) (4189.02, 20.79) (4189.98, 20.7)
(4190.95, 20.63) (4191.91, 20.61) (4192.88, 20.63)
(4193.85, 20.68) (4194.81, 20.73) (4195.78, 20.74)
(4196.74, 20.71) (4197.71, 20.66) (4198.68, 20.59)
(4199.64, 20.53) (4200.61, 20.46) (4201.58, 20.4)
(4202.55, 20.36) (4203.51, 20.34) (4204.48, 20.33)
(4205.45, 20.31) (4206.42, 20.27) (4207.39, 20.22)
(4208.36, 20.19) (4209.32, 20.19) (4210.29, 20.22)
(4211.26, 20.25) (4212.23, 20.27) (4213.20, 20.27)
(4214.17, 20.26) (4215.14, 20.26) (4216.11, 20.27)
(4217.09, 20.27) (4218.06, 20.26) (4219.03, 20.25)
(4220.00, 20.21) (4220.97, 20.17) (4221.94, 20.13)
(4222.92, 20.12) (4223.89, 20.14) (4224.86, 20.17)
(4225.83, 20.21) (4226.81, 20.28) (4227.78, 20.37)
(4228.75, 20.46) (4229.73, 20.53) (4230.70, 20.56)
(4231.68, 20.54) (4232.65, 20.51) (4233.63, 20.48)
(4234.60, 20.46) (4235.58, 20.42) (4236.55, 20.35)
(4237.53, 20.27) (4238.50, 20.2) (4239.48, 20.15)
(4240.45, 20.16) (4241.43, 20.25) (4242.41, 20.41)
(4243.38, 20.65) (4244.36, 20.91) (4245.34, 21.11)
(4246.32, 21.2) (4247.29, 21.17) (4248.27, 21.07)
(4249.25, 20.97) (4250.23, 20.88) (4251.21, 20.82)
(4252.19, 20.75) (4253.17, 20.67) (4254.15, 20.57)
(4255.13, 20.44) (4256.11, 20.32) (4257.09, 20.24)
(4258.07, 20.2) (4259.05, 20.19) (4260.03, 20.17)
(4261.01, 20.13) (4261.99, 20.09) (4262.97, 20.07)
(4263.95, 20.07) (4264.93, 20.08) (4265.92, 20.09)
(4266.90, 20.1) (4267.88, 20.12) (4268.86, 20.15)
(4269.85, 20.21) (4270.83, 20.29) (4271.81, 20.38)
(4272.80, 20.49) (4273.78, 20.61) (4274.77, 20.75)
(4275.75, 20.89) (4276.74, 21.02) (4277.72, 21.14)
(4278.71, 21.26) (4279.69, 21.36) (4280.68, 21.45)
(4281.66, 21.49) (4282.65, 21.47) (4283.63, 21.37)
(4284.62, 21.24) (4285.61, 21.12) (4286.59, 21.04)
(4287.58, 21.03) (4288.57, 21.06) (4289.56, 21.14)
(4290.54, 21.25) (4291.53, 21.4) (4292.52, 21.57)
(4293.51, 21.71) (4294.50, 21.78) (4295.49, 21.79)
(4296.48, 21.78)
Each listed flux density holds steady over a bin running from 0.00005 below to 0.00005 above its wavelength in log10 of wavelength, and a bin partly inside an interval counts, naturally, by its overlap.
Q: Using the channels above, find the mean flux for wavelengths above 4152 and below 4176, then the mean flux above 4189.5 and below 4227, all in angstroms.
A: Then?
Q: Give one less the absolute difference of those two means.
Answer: -0.10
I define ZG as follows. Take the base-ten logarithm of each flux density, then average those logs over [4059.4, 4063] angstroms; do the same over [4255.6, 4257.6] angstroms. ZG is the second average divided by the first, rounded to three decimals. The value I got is 0.966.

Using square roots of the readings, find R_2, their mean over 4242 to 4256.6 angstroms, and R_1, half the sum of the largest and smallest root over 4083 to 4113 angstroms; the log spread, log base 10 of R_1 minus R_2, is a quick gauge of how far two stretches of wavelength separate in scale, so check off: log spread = -0.43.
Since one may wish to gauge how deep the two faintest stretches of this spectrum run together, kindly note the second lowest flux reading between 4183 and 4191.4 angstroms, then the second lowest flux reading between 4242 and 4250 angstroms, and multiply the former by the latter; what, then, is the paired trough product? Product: 427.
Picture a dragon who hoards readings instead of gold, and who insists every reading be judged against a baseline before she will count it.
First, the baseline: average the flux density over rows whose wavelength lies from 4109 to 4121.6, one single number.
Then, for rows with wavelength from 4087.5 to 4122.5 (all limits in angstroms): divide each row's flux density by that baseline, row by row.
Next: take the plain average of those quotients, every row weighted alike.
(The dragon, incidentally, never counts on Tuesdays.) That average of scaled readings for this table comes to 1.02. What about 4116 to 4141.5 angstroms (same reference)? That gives 0.96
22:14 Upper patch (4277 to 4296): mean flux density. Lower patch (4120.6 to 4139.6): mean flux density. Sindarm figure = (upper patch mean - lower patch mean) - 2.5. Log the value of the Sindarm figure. -3.9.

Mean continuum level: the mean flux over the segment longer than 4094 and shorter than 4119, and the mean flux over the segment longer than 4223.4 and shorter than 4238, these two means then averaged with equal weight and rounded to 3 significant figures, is 22.4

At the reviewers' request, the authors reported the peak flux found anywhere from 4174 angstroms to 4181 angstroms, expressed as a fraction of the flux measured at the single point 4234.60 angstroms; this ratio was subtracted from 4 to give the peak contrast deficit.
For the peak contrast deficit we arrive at 2.91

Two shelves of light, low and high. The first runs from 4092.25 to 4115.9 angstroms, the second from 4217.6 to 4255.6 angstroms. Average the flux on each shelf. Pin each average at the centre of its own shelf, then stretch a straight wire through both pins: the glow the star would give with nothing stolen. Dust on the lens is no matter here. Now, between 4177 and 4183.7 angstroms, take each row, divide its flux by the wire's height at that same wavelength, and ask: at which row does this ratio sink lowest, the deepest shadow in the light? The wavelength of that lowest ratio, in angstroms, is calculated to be 4183.24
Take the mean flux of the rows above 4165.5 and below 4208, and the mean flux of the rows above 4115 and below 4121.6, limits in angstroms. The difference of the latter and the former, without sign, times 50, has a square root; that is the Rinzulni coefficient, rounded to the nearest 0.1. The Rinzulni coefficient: 10.9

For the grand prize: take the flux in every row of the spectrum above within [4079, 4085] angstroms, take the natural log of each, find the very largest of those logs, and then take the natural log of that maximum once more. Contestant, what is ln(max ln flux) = 1.149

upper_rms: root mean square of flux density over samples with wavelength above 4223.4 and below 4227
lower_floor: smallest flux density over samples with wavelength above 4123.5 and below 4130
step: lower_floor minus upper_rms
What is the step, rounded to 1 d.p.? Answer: 2.4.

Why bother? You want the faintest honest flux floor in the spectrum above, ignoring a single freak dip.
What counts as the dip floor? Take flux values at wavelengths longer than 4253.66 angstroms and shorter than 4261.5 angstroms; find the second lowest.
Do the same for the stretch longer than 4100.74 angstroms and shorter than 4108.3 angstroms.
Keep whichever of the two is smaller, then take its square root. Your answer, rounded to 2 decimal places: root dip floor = 4.49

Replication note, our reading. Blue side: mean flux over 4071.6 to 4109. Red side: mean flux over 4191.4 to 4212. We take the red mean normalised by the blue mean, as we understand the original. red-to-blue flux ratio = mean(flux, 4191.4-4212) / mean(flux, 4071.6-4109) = 0.853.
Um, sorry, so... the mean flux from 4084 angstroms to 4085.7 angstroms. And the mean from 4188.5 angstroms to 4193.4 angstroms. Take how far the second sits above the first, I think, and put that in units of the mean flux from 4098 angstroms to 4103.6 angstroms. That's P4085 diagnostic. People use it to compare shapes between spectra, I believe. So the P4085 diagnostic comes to -0.11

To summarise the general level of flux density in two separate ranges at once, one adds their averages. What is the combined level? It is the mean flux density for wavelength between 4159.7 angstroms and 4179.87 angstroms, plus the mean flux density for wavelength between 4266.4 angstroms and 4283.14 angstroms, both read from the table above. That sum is 42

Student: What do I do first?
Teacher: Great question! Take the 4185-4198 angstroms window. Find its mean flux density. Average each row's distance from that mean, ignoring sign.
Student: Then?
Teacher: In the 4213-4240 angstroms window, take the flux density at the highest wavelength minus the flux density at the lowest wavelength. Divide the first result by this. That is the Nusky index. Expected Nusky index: -1.0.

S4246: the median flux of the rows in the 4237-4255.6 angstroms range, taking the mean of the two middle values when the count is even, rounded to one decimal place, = 20.7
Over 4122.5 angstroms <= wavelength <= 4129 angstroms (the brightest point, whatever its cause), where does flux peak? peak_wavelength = 4122.99 angstroms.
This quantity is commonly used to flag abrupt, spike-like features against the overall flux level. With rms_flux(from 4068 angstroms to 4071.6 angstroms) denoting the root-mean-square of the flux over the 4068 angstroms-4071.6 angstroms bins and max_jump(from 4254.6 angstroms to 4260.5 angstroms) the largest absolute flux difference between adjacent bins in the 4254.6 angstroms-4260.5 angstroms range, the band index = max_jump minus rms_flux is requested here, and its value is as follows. -22.6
